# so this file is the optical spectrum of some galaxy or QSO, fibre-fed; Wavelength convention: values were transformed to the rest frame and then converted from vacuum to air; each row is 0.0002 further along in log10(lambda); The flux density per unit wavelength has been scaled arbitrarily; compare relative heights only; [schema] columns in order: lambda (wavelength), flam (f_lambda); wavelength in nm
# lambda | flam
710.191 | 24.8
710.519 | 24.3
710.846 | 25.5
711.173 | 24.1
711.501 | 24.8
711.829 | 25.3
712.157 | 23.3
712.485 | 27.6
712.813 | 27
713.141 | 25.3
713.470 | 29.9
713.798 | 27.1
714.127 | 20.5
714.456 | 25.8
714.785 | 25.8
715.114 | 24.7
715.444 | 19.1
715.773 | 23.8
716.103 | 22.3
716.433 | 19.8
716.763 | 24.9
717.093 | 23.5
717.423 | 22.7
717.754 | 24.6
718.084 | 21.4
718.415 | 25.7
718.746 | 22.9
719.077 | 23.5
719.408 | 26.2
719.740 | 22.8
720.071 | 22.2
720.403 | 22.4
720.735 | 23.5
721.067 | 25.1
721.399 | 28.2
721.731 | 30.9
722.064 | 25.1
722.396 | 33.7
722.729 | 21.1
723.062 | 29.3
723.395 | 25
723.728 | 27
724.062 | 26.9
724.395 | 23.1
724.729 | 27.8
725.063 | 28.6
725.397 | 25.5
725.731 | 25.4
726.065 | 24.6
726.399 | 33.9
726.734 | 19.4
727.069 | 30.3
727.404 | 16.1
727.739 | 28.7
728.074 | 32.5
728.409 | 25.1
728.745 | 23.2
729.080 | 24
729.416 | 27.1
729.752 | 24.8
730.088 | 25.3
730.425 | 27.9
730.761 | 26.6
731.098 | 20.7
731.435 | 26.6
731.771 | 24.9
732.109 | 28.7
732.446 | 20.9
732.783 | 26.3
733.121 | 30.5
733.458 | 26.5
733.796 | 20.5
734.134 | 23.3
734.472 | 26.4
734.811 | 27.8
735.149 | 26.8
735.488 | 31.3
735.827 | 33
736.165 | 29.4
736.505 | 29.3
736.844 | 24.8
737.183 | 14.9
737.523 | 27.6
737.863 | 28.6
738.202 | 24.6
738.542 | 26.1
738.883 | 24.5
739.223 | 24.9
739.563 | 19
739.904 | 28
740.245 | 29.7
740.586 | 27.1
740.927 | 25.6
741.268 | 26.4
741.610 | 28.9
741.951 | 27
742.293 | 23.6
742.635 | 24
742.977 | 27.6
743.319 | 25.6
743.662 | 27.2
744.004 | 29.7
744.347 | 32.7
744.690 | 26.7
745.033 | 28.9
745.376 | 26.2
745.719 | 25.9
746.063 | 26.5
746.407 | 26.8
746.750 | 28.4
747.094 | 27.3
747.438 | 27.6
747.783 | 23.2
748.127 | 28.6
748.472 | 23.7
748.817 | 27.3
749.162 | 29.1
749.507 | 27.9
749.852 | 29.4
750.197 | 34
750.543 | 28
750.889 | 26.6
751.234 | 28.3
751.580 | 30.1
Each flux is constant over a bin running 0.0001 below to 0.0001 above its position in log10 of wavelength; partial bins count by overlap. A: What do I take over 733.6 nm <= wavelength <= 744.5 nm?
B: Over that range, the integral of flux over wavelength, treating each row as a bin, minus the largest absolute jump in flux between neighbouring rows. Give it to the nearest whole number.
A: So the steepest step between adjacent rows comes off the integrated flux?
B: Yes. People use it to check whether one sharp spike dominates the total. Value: 275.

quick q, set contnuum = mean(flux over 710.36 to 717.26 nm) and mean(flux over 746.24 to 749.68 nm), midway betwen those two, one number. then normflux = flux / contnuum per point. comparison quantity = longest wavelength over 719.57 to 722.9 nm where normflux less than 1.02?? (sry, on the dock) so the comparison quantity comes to 722.729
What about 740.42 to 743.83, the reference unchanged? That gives 743.319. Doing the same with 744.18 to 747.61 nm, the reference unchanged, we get 745.719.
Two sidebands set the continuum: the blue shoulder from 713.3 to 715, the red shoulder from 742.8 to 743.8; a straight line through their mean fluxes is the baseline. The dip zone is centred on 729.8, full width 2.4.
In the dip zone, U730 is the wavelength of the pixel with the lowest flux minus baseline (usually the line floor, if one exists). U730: 728.745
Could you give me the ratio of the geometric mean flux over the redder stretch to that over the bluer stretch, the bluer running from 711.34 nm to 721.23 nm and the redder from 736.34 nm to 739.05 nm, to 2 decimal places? 1.03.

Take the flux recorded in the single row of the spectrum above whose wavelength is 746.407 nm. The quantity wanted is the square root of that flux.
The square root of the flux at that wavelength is 5.2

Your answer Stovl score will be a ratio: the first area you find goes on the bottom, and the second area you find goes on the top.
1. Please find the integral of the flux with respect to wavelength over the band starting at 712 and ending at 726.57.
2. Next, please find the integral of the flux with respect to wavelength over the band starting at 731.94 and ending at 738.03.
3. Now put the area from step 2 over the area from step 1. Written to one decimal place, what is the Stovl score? 0.4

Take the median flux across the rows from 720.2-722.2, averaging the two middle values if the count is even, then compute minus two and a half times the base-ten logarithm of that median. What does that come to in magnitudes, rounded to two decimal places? -3.50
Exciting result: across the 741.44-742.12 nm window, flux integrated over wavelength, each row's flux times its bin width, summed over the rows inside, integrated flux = 19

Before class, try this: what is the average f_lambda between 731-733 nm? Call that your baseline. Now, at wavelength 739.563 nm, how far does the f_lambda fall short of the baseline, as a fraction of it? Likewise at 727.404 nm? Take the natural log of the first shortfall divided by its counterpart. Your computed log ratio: -0.4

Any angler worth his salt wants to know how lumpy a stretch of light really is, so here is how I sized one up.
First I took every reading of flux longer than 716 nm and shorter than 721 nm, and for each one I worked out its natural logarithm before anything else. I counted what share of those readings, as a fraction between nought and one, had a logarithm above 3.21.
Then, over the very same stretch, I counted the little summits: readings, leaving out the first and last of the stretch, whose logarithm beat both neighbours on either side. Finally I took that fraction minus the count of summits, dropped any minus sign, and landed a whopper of 3.80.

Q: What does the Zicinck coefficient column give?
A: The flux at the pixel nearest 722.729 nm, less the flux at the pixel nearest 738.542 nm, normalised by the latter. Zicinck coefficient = -0.19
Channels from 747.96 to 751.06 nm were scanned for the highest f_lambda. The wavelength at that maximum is 750.197 nm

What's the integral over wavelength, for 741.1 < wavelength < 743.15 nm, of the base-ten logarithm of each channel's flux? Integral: 2.91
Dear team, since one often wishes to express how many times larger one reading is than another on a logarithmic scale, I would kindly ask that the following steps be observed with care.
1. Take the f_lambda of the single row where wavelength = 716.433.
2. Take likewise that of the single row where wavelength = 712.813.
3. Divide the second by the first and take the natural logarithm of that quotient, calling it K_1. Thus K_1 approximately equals 0.31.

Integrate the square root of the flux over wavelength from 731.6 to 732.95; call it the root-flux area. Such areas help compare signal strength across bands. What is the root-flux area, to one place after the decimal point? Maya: 6.8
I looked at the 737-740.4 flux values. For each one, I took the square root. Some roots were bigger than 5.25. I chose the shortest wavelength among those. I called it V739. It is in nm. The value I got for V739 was 737.523 nm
